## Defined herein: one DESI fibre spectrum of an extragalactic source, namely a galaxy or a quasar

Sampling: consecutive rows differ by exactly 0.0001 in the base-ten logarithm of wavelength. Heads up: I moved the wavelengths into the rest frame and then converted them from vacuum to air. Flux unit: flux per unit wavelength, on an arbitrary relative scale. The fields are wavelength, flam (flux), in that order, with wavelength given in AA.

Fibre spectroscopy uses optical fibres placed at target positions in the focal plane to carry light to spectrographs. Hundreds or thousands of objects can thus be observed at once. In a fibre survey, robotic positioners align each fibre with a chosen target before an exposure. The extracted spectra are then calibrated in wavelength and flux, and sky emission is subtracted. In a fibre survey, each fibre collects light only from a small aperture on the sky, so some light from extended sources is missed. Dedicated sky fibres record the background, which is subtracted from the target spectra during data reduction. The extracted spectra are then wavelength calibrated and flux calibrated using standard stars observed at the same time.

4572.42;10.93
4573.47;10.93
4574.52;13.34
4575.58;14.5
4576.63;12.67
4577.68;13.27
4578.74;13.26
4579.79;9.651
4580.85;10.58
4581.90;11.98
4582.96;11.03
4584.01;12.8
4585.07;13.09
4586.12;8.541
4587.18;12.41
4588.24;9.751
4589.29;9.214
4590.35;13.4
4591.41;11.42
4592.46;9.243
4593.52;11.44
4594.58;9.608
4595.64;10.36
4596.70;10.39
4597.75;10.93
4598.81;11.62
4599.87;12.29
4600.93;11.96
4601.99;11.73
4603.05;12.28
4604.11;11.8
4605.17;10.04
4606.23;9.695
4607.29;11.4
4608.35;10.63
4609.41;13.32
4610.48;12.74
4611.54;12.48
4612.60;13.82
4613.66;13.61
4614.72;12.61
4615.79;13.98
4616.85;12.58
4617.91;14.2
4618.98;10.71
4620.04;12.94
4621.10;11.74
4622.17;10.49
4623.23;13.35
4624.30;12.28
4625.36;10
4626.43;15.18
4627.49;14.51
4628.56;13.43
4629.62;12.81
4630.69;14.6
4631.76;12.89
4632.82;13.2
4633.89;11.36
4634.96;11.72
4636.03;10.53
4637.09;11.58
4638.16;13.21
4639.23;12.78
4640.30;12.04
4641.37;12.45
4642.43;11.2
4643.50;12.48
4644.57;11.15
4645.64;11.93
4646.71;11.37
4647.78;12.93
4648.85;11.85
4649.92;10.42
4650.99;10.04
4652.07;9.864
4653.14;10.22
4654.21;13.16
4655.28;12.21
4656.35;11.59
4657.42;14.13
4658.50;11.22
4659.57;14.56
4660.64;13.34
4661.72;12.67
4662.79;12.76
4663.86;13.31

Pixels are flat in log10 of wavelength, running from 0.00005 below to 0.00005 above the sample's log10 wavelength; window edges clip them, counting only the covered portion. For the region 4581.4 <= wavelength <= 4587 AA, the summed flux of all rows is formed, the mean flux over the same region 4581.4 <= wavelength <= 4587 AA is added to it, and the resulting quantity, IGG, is 69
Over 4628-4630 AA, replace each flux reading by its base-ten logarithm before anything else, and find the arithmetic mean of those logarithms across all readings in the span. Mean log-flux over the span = 1.12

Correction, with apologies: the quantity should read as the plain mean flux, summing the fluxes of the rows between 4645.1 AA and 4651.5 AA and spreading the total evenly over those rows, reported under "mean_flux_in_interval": 11.4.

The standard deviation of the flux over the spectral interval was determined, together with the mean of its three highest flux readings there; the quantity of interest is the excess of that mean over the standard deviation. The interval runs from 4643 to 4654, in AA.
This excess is 11.4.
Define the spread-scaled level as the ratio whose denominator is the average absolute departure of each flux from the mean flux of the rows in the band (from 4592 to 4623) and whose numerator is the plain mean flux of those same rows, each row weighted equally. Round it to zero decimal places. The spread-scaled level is 11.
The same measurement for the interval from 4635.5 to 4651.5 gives 15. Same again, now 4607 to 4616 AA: 15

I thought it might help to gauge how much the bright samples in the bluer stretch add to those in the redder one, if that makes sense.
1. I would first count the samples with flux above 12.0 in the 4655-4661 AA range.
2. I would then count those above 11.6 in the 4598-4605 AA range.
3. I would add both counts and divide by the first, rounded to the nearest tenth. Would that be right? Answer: 2.5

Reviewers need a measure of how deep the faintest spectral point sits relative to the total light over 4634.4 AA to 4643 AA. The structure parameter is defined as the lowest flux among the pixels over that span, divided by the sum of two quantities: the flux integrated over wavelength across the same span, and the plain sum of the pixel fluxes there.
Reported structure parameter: 0.053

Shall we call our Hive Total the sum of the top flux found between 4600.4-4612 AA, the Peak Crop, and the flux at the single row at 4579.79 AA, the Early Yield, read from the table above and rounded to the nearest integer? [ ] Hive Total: 23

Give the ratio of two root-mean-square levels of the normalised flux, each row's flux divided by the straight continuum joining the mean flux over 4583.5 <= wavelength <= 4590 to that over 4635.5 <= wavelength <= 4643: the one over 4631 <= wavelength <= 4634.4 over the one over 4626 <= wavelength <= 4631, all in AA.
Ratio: 0.88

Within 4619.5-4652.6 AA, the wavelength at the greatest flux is 4626.43 AA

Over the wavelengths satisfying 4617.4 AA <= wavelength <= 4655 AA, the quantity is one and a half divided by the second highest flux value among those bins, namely 0.103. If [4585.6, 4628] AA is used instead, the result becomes 0.103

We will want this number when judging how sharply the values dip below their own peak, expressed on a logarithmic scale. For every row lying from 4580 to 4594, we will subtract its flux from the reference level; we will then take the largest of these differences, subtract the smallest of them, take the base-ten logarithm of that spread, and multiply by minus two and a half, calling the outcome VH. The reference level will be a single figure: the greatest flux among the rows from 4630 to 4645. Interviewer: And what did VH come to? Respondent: -1.72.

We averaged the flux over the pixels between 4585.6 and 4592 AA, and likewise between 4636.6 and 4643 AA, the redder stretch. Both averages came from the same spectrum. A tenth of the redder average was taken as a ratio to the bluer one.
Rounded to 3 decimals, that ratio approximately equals 0.113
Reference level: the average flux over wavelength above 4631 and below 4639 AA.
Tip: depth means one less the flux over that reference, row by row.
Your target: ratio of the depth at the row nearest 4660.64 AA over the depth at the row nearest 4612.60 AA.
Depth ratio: 0.7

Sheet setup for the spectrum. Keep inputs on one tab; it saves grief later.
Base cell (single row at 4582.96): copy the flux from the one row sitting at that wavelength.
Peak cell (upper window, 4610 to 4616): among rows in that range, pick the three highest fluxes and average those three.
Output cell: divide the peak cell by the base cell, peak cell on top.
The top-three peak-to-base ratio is 1.25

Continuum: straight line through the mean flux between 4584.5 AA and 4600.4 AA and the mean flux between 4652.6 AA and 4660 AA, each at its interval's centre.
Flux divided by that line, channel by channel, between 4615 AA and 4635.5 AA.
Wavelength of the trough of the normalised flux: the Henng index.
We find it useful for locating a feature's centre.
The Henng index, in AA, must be 4625.36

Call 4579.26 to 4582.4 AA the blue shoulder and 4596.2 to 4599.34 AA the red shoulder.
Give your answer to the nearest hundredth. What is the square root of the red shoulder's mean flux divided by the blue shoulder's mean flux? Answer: 1.01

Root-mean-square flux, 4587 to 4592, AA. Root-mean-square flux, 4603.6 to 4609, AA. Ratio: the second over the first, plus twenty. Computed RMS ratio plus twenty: 20.9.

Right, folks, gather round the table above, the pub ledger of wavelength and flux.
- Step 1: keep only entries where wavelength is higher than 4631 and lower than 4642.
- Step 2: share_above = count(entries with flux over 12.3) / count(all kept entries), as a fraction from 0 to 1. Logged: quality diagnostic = 0.50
